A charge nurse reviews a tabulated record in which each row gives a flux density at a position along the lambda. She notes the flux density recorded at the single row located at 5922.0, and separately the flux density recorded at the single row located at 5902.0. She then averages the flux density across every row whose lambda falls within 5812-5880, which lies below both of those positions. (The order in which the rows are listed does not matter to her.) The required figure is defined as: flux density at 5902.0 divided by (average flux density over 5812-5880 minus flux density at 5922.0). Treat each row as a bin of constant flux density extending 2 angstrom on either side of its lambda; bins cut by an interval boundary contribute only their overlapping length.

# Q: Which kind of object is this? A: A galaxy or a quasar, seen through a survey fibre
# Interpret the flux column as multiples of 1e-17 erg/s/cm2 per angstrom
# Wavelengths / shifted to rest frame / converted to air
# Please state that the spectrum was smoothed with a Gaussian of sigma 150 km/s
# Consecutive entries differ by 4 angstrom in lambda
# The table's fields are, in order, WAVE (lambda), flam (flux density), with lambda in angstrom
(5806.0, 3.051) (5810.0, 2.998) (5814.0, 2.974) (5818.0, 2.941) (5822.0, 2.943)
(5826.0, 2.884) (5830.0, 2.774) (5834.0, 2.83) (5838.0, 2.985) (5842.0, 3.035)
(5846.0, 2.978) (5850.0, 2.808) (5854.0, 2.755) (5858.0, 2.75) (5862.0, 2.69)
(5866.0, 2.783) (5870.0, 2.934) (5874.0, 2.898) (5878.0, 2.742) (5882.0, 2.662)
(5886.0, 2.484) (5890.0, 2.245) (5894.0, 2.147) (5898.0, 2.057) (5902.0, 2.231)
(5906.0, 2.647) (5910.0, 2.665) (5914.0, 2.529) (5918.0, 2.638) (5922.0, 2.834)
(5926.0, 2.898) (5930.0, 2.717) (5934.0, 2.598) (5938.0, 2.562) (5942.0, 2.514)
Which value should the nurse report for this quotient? 72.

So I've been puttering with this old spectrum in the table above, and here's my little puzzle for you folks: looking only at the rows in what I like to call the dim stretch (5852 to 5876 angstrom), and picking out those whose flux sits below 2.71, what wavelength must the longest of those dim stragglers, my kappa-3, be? 5862.0 angstrom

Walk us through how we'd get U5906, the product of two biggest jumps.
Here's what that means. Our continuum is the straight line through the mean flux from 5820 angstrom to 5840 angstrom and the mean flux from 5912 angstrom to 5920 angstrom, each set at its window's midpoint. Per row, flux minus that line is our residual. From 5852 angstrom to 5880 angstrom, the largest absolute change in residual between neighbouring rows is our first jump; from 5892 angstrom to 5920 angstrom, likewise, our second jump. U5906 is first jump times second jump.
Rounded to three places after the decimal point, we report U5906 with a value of 0.071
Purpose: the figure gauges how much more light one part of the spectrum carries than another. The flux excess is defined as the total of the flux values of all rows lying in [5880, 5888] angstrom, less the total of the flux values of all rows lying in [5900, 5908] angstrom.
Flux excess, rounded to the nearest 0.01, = 0.27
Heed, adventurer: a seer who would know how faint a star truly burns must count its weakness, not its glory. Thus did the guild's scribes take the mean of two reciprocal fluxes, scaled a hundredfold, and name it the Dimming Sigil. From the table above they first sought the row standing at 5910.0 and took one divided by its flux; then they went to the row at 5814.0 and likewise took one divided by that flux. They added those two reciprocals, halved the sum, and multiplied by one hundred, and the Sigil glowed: 36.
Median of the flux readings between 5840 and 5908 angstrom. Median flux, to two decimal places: 2.74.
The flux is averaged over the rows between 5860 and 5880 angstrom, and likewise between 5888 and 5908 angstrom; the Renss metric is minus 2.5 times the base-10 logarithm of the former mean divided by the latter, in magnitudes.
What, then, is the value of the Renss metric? -0.23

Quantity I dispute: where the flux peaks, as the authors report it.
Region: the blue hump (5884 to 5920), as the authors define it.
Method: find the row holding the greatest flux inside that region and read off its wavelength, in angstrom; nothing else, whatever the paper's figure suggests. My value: 5910.0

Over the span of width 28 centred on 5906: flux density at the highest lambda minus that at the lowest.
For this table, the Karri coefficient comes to 0.5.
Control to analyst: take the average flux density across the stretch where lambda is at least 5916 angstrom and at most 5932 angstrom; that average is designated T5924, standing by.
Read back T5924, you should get 2.77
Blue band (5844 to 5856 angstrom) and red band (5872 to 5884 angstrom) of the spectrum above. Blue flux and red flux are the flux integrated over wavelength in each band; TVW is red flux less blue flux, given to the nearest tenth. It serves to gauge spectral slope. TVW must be -1.0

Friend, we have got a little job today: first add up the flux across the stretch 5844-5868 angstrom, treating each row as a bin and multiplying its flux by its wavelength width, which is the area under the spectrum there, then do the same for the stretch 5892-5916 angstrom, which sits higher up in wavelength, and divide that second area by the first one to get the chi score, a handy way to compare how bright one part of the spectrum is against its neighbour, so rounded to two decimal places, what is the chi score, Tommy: 0.85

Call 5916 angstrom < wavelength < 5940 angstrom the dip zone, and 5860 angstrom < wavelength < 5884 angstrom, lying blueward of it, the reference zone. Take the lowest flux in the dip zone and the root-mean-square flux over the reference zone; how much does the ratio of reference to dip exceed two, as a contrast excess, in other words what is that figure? -0.91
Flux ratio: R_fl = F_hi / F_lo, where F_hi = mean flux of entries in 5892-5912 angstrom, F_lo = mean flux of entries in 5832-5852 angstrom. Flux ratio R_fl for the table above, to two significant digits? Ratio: 0.80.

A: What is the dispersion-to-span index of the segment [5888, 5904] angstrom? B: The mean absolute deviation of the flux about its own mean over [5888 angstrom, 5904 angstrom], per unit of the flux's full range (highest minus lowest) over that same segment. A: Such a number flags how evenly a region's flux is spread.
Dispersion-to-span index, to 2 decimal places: 0.36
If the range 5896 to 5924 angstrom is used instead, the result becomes 0.27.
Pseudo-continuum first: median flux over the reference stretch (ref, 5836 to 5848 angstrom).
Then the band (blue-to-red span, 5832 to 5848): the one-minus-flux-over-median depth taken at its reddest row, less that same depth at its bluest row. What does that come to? -0.05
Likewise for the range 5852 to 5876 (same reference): -0.05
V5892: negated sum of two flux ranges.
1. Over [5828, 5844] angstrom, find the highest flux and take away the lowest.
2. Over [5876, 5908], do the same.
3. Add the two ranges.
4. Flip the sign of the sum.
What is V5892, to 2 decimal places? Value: -0.95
